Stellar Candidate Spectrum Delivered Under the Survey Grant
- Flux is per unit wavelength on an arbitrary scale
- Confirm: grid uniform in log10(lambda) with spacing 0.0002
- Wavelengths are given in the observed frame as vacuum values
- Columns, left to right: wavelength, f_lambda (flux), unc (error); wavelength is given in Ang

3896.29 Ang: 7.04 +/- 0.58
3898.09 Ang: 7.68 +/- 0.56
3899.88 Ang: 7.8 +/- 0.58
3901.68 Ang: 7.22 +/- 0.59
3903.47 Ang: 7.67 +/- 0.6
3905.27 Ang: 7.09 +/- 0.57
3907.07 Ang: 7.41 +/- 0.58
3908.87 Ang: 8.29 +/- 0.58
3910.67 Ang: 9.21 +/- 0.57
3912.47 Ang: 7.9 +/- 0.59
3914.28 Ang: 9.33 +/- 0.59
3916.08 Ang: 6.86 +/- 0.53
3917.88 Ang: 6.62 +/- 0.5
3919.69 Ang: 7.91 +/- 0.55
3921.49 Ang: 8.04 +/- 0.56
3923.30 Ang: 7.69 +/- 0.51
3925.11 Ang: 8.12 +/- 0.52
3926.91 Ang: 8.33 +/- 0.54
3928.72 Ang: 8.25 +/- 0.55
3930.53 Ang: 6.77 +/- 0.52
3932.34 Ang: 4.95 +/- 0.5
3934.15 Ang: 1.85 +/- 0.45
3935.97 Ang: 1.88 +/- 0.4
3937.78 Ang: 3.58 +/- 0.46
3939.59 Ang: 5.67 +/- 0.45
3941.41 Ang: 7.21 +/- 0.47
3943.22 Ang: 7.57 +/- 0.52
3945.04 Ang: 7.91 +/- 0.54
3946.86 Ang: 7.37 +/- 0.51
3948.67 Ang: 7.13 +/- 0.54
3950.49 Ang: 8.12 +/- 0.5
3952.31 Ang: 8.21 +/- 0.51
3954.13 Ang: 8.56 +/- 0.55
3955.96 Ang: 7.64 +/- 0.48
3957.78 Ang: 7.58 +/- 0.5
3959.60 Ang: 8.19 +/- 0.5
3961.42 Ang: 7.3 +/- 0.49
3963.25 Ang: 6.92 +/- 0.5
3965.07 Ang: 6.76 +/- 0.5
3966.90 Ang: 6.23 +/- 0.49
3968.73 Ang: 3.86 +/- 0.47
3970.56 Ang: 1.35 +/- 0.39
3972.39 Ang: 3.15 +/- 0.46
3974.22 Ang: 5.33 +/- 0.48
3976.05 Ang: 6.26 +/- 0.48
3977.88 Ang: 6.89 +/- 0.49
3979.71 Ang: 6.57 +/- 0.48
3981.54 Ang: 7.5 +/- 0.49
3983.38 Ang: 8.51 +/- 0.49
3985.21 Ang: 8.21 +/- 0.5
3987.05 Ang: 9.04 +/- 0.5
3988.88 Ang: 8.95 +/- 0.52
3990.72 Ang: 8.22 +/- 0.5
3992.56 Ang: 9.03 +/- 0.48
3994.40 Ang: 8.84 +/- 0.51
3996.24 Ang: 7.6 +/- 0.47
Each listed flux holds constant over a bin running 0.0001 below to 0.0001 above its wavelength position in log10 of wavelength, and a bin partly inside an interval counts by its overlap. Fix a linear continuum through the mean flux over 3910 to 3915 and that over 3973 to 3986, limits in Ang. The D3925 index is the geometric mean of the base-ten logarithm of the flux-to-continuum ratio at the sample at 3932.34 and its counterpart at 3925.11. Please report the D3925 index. 0.06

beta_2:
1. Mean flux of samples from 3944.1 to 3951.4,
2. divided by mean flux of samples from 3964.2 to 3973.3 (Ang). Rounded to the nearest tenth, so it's 1.8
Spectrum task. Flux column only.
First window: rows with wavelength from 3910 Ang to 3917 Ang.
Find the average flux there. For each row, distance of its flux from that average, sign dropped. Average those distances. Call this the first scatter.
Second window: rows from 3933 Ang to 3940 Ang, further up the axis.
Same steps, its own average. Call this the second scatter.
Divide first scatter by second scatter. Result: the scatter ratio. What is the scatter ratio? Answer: 0.7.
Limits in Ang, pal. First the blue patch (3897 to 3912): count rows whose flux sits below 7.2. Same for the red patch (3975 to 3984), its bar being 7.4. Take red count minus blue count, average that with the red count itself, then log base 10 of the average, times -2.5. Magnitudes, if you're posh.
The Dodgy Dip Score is -1.0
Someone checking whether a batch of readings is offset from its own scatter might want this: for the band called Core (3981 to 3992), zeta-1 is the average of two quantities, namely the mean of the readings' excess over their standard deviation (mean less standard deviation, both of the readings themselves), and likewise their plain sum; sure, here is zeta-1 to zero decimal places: 29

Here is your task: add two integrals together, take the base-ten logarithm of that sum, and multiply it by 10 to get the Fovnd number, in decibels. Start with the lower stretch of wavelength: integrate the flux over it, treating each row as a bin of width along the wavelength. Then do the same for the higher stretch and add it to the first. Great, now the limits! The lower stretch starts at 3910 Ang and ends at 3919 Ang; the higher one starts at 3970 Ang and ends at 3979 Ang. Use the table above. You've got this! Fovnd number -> 20.6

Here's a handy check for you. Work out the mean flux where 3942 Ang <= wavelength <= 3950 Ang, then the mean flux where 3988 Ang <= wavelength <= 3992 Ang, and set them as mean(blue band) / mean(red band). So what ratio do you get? 0.87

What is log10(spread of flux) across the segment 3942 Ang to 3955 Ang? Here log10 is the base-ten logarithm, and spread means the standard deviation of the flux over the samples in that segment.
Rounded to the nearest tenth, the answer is -0.3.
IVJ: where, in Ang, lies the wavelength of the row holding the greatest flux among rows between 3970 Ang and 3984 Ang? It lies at 3983.38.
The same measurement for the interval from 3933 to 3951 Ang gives 3950.49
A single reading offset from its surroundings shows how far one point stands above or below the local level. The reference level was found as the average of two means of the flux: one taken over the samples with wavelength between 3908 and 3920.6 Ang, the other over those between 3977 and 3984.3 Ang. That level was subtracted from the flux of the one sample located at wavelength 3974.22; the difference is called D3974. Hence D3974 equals -2.4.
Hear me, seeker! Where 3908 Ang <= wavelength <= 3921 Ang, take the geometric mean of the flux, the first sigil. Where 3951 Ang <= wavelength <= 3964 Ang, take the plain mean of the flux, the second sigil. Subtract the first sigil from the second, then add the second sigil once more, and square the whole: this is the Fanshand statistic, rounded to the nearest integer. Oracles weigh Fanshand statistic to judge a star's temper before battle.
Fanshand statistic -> 58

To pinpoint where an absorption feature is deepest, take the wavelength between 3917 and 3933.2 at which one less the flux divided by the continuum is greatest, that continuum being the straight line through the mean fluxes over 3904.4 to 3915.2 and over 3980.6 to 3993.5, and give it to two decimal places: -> 3932.34 Ang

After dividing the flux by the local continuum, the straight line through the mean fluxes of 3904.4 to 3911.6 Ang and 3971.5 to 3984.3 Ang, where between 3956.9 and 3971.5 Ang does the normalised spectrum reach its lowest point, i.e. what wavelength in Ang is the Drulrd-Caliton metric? 3970.56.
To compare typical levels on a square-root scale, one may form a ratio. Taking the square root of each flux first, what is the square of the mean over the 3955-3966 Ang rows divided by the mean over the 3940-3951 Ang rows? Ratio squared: 1.0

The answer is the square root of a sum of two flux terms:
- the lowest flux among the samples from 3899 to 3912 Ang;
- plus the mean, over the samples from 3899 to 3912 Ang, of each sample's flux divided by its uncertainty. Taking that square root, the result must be 4.53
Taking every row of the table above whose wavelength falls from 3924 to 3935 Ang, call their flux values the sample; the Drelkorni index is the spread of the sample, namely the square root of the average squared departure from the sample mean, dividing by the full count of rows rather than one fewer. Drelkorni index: 2.3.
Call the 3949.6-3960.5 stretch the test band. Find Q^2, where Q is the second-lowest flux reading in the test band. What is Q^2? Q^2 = 58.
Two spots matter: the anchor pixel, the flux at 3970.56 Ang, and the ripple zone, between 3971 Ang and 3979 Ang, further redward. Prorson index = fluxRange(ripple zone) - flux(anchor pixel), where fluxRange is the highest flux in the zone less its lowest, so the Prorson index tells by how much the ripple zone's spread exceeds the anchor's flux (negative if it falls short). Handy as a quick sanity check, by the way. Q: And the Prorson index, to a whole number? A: 2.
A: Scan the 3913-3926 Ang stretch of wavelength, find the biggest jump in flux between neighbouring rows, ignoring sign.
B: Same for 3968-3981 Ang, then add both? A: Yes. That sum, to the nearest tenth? 5.0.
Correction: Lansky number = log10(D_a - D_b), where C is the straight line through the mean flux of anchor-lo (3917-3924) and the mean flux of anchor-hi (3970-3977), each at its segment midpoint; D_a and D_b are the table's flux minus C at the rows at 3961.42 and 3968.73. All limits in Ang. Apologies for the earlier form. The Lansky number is 0.5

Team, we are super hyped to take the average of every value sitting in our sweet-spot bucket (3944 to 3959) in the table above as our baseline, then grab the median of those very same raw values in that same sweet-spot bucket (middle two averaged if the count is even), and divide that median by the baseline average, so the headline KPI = 0.99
